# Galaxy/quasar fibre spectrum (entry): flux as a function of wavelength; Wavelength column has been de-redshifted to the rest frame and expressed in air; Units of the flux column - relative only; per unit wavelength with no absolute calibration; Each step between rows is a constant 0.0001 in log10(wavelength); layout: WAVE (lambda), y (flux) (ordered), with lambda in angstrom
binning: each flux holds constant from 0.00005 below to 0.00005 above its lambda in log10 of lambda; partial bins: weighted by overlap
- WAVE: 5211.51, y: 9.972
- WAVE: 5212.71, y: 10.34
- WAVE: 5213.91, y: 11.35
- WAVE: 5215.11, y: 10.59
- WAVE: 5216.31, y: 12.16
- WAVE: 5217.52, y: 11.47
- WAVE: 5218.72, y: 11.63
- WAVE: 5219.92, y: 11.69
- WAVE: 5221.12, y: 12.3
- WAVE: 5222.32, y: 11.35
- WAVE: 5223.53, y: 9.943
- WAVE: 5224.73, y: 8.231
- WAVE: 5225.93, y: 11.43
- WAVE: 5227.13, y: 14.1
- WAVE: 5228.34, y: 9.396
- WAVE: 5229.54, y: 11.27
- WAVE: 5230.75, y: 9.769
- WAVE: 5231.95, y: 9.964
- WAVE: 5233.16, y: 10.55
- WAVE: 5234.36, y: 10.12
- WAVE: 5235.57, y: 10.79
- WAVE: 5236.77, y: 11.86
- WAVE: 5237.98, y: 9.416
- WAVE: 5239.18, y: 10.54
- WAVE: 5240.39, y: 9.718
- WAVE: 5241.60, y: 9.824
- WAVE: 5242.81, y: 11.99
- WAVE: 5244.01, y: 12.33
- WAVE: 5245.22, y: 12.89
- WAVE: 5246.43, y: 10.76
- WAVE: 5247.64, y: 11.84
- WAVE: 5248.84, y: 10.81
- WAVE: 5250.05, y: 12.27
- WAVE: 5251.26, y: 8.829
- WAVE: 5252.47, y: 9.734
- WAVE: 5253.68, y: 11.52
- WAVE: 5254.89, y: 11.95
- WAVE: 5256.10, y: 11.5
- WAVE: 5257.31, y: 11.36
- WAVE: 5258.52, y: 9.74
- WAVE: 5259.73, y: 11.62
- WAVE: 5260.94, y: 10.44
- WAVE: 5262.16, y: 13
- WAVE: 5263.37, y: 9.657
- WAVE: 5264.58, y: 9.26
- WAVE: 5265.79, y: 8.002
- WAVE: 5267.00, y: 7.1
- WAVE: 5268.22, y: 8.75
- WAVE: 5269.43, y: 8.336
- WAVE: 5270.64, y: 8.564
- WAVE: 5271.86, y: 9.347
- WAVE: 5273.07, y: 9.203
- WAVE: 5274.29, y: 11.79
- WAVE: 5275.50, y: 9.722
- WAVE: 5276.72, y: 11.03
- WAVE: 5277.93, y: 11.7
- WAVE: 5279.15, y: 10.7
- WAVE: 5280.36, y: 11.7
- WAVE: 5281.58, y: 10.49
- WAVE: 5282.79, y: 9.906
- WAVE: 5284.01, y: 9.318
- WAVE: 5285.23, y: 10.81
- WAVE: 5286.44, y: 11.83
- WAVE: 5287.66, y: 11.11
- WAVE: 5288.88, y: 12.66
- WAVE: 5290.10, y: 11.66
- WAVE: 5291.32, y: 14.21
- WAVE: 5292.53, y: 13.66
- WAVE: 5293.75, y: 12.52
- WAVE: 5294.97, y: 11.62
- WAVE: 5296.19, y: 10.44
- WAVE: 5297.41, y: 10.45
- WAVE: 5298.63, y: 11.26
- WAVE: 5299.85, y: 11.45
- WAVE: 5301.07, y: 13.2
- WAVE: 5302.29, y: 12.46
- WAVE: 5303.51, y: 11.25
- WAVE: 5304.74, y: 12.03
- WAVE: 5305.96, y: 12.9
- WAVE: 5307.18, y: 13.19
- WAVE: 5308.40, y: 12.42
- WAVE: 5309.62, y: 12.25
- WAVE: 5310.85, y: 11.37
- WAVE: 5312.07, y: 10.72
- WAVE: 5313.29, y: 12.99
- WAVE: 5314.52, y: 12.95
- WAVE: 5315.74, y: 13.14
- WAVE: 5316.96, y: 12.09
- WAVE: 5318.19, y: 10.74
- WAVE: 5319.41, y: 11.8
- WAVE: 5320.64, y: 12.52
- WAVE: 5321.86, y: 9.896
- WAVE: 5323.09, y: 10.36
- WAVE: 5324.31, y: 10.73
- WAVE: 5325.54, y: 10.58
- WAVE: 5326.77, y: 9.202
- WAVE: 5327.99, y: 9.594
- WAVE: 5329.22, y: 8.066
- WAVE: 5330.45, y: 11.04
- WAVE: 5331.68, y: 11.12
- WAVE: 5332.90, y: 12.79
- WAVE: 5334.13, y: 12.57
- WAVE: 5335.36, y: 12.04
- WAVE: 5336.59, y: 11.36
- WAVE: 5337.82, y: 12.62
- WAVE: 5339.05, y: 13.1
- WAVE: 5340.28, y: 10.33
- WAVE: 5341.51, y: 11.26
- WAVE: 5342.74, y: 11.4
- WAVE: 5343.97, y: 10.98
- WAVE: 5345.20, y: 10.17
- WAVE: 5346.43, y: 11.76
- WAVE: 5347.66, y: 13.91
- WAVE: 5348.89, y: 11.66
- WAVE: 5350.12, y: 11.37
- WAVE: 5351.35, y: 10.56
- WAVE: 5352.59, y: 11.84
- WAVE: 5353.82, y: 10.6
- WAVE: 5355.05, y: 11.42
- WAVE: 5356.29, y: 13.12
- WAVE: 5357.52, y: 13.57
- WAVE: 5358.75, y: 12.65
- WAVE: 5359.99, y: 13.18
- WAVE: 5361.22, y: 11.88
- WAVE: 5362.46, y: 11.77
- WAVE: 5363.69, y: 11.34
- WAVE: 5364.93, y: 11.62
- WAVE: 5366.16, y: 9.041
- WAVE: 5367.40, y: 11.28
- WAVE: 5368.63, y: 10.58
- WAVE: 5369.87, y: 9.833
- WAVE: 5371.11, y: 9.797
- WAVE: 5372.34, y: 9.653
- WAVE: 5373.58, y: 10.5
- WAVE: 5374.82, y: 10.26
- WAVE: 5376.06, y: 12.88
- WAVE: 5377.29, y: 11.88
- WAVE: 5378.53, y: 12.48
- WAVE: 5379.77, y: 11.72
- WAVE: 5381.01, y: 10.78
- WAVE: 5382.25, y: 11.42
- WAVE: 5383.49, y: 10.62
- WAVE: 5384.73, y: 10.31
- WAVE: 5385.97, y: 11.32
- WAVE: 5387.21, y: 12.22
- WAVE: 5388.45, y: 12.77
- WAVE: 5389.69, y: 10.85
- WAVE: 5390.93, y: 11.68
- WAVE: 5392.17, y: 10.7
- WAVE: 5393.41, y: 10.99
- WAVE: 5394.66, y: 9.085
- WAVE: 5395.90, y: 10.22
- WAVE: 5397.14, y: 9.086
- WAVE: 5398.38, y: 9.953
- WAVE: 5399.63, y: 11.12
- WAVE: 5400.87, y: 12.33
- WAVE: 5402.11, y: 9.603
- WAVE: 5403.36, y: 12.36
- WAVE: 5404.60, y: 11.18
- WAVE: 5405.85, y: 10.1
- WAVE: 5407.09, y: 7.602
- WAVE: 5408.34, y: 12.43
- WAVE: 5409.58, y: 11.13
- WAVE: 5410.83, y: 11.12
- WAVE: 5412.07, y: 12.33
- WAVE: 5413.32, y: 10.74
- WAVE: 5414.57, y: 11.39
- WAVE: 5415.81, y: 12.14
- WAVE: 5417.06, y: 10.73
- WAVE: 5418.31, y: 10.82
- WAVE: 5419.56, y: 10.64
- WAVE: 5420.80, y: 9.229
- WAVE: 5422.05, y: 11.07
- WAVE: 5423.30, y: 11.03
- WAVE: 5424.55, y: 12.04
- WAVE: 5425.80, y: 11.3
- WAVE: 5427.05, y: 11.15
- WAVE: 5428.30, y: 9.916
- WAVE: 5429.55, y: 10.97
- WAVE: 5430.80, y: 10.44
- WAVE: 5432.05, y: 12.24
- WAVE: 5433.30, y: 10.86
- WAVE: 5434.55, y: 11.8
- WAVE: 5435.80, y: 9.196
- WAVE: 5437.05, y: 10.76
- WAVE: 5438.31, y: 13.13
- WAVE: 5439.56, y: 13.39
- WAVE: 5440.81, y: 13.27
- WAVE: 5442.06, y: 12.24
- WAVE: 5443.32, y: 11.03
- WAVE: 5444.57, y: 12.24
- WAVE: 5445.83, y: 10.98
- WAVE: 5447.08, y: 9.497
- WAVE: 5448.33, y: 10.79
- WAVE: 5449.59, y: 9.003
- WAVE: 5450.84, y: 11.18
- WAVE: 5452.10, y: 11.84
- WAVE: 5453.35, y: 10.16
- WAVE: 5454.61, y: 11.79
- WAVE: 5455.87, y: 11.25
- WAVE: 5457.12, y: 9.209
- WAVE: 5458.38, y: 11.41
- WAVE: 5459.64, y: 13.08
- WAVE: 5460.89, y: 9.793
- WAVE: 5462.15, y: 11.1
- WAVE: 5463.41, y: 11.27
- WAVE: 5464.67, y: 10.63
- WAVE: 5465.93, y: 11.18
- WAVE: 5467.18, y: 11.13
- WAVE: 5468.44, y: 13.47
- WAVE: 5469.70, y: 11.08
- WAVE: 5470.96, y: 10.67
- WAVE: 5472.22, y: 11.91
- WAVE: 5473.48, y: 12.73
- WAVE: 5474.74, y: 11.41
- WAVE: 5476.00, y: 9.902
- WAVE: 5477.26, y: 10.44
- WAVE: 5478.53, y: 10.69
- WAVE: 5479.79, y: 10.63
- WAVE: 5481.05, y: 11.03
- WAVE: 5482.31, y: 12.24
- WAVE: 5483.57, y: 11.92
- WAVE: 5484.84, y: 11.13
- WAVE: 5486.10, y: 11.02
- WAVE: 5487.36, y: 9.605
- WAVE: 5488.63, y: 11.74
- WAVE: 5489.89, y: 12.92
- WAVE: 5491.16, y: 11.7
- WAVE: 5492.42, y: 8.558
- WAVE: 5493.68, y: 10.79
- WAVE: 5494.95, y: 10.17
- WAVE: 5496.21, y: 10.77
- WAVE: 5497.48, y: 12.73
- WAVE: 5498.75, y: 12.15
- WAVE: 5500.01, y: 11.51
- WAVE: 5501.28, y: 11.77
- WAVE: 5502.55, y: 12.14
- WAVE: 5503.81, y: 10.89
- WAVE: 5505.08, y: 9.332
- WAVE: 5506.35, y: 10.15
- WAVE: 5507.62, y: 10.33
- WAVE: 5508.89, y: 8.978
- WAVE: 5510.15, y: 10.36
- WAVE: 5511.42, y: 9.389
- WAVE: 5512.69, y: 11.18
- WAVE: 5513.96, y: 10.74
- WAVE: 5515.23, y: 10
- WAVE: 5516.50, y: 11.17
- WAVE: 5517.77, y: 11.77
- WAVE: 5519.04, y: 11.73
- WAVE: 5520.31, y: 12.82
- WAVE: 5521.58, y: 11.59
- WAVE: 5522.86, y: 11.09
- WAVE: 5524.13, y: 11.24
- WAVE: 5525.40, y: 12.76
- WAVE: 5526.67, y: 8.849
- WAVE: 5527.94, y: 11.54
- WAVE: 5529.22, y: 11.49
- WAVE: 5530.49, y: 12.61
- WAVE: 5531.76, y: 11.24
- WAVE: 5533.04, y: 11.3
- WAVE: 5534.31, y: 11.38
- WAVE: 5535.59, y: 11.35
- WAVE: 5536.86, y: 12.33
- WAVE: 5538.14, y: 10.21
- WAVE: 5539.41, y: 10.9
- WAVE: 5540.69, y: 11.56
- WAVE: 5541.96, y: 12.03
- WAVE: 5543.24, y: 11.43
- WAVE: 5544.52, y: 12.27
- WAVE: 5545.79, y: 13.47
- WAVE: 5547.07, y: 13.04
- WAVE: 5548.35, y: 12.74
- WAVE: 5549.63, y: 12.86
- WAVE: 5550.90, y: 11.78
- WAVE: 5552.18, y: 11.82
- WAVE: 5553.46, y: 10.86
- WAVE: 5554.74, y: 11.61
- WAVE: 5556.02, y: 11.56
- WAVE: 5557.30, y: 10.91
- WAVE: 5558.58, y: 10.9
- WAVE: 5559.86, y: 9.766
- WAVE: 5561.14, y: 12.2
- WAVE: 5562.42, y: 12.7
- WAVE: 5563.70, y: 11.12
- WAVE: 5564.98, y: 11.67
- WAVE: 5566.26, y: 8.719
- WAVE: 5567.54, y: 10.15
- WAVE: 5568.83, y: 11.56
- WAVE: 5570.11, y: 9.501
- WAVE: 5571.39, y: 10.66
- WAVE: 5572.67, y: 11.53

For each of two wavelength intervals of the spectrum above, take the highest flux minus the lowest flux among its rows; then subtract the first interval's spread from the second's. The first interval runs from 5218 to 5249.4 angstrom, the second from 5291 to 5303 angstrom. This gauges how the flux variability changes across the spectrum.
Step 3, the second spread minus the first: -2.1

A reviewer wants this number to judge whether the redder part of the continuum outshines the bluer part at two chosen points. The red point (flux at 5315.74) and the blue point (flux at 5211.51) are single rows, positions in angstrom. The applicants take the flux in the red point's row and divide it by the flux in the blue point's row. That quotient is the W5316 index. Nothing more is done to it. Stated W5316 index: 1.32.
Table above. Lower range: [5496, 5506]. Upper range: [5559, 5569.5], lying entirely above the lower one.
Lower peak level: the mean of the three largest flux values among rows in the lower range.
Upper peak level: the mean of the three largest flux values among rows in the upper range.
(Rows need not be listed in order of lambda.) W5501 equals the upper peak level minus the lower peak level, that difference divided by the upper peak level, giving -0.012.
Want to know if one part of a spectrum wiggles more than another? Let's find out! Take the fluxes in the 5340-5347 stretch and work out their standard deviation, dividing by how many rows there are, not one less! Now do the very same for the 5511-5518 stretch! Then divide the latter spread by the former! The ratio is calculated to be 1.4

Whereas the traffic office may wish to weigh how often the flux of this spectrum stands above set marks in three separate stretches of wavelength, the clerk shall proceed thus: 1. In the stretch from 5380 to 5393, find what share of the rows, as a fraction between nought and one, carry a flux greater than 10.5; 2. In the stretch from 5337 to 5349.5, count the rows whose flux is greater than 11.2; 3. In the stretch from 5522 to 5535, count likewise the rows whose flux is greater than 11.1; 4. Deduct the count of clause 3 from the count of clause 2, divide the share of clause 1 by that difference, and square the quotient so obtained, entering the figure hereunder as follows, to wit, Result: 0.81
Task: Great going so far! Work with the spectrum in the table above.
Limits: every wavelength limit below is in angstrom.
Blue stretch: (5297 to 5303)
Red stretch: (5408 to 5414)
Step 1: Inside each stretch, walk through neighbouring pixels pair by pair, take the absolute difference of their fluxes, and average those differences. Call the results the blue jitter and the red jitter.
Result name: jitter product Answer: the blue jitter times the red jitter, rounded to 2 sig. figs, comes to 0.90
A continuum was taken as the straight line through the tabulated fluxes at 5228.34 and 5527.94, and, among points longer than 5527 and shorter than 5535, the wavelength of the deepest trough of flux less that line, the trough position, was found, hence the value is 5531.76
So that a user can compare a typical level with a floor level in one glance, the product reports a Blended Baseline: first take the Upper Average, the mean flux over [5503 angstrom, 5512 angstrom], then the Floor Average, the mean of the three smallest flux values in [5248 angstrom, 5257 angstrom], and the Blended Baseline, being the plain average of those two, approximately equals 9.9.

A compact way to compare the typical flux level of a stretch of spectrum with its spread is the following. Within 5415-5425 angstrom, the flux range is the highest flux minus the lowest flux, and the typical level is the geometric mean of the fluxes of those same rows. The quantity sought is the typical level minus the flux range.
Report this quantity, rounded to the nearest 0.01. 8.02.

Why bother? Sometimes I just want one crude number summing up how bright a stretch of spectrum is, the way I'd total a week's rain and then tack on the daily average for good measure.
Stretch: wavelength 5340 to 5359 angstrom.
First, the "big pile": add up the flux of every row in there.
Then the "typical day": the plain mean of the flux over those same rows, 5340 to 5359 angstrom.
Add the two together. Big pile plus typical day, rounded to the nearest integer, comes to 198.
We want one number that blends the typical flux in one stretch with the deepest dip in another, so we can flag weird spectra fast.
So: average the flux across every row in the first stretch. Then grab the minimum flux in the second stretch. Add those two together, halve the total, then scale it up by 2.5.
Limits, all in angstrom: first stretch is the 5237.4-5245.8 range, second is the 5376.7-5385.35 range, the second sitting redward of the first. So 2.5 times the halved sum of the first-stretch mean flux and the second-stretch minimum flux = 26.6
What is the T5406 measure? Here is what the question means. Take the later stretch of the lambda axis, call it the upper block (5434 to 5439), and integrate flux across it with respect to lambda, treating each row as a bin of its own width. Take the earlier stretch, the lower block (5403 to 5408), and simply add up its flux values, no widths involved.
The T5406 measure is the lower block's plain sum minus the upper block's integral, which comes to -14.9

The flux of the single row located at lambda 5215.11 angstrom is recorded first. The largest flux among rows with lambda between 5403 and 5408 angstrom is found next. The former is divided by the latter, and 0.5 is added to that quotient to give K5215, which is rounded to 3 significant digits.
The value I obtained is 1.36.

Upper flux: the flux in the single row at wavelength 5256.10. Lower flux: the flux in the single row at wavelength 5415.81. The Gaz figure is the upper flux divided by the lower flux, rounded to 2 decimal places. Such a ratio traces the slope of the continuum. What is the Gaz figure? 0.95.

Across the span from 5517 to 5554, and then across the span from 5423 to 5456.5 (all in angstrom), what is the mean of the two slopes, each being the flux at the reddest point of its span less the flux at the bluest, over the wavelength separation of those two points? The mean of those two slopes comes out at -0.009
